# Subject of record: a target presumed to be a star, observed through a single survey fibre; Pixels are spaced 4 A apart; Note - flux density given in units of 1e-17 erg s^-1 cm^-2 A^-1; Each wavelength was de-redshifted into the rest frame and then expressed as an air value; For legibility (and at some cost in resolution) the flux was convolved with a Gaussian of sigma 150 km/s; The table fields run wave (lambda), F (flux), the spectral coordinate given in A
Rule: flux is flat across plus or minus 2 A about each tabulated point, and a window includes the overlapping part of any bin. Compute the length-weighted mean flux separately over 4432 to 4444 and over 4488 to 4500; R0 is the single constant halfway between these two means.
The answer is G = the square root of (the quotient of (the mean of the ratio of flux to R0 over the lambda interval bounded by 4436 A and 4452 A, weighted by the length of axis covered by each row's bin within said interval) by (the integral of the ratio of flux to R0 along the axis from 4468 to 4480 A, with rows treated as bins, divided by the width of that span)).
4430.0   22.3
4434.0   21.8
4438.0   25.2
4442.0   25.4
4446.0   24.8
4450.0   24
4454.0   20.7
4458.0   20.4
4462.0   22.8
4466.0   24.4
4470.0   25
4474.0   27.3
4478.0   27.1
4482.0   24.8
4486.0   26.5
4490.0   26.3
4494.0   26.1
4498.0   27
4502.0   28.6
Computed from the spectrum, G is 0.97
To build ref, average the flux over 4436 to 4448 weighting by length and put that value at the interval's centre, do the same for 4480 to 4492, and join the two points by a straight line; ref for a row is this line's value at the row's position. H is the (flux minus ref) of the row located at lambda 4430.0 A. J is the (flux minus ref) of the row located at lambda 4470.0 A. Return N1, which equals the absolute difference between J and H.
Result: 2.0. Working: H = -3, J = -0.6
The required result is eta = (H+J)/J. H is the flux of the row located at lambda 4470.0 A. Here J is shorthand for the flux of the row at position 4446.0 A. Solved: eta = 2.01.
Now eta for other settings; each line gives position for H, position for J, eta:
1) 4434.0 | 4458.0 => 2.07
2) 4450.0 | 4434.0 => 2.10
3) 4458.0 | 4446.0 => 1.82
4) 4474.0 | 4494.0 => 2.05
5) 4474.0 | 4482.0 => 2.10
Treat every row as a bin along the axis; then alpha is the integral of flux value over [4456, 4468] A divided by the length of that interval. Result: 23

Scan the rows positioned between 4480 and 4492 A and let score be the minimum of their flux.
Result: 24.8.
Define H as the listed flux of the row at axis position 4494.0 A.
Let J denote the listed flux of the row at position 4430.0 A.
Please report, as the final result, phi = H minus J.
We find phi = 4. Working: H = 26.1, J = 22.3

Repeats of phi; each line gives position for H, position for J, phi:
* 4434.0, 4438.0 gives -3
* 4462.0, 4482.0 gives -2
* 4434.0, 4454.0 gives 1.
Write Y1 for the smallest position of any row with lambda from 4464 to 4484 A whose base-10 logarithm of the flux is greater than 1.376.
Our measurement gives 4466.0 A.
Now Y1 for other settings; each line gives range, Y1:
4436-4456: 4438.0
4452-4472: 4466.0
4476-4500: 4478.0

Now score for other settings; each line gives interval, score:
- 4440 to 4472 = 20.4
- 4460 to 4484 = 22.8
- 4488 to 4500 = 26.1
